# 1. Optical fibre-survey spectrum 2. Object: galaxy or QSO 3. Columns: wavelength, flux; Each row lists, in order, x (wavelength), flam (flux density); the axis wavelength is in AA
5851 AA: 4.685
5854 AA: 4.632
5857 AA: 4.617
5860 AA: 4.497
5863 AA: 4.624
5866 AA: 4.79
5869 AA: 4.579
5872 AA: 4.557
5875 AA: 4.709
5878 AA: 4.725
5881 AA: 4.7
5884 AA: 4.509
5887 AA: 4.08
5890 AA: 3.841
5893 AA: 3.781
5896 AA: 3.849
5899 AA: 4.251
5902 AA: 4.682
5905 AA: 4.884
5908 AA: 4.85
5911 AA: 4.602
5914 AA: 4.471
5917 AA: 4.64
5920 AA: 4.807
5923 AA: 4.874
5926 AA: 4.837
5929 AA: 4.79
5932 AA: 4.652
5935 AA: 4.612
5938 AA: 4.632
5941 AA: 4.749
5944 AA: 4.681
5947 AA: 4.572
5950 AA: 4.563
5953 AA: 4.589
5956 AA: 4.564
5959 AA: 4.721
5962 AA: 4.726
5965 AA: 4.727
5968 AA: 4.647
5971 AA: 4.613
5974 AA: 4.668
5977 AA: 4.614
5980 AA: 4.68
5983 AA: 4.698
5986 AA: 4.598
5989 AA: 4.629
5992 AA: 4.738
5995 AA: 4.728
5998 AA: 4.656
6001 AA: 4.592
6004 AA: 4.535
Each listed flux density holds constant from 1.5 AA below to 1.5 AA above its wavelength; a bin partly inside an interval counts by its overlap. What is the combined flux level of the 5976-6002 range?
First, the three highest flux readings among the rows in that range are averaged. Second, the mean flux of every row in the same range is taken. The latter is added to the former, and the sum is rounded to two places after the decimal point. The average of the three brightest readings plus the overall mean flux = 9.38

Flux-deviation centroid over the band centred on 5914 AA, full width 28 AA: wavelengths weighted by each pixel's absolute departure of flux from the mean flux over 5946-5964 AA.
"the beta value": 5915.1 AA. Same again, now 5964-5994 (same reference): 5979.1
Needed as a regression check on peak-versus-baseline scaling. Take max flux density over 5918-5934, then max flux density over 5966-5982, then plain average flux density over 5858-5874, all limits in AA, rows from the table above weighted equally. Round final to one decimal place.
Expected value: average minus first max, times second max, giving -1.2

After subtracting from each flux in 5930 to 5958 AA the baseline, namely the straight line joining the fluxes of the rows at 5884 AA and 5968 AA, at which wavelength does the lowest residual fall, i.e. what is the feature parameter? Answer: 5956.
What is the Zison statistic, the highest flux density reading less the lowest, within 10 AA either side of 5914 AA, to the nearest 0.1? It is 0.4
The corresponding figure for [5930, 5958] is 0.2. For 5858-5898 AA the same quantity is 1.0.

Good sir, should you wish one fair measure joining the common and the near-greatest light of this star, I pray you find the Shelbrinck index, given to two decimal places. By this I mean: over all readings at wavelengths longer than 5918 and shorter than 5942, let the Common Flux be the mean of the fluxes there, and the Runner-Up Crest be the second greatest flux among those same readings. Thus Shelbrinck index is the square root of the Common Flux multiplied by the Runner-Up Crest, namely 4.79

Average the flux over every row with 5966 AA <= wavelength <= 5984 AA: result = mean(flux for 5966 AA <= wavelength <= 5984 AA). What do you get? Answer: 4.65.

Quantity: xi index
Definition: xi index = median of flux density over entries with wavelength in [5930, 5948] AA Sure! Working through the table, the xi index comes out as 4.642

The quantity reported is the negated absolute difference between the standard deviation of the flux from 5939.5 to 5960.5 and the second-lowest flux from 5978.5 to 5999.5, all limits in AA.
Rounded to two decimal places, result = -4.55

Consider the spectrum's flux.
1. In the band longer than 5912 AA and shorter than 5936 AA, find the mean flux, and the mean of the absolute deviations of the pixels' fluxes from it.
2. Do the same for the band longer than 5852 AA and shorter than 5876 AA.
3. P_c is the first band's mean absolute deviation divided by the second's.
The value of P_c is 1.8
